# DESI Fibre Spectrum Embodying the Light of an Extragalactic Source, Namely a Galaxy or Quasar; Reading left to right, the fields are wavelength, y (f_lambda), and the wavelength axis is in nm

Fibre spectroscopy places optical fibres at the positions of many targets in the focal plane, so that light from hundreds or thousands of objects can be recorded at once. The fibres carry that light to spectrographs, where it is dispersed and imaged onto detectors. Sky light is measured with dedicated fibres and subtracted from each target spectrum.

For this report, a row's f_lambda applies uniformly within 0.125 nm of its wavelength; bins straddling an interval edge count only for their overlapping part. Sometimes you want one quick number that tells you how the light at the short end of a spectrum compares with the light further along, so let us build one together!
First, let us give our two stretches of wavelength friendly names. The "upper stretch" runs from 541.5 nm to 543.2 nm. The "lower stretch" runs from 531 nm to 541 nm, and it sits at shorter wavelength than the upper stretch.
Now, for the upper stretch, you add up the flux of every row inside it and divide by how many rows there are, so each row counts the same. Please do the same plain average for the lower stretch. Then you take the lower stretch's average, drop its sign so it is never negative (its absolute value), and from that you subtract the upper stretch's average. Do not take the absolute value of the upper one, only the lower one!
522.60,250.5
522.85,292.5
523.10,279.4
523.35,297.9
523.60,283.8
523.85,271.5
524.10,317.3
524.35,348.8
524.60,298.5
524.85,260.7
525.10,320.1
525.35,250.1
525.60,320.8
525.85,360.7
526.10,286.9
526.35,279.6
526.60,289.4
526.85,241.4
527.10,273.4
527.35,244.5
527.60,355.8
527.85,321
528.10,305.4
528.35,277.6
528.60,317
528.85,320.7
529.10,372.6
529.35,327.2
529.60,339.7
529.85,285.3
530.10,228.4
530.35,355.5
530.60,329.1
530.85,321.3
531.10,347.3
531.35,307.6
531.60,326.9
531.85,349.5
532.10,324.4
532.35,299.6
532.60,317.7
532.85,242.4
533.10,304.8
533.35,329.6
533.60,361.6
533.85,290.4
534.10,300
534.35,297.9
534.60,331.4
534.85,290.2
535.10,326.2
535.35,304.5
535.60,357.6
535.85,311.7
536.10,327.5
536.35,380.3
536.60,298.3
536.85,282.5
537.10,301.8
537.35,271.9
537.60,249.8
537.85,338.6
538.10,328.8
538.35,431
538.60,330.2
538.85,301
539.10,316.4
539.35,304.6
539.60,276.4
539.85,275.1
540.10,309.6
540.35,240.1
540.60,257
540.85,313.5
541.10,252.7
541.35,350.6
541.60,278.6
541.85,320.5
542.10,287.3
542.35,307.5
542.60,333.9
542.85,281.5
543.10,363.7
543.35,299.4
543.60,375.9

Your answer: 1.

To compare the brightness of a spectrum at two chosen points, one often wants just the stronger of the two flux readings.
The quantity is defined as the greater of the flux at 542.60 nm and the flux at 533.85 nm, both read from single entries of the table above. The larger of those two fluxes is 334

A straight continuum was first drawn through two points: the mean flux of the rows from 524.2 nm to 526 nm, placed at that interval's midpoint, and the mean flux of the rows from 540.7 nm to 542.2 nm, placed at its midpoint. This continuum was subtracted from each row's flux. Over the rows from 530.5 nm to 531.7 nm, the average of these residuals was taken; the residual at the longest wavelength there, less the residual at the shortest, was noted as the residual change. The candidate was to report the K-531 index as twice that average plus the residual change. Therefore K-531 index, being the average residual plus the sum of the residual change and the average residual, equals 40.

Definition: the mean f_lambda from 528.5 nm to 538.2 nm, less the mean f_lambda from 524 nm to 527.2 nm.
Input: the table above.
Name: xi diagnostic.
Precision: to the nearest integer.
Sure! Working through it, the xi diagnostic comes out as 19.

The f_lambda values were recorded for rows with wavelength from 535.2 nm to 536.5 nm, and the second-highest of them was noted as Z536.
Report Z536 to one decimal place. 357.6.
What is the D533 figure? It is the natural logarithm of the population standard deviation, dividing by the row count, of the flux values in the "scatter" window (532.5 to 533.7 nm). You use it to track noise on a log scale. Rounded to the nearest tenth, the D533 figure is 3.7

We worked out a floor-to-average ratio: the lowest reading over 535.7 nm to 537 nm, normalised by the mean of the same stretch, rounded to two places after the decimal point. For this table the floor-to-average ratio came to 0.88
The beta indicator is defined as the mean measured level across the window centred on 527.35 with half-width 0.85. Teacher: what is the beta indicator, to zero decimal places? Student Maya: 290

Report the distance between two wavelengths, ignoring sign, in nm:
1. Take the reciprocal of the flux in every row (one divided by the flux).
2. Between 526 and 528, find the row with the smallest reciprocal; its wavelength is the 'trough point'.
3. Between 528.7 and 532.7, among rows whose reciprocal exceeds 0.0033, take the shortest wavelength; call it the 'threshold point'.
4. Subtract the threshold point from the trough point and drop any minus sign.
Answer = 2.25 nm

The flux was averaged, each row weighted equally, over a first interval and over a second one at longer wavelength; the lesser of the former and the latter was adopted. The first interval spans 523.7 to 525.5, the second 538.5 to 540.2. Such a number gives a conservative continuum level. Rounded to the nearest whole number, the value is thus 295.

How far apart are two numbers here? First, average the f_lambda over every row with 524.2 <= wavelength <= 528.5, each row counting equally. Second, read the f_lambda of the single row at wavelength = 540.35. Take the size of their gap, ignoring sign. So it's 56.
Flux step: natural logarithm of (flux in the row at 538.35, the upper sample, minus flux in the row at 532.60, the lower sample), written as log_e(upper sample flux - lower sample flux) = 4.73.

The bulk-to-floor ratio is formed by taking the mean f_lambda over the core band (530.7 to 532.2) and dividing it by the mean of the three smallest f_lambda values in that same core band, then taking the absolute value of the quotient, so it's 1.04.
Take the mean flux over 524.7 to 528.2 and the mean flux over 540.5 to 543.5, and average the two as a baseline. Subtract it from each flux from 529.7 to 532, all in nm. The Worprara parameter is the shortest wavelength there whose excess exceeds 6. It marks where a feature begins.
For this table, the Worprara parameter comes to 530.35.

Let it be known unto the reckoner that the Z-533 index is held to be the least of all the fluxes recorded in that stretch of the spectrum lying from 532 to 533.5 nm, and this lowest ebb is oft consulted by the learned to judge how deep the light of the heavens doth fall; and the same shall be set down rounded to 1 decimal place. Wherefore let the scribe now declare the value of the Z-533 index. 242.4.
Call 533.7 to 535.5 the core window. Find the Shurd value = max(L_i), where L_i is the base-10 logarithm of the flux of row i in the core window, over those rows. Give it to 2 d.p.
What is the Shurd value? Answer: 2.52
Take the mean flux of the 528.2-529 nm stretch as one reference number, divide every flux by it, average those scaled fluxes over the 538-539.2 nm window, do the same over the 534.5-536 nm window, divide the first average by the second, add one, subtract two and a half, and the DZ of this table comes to -0.43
